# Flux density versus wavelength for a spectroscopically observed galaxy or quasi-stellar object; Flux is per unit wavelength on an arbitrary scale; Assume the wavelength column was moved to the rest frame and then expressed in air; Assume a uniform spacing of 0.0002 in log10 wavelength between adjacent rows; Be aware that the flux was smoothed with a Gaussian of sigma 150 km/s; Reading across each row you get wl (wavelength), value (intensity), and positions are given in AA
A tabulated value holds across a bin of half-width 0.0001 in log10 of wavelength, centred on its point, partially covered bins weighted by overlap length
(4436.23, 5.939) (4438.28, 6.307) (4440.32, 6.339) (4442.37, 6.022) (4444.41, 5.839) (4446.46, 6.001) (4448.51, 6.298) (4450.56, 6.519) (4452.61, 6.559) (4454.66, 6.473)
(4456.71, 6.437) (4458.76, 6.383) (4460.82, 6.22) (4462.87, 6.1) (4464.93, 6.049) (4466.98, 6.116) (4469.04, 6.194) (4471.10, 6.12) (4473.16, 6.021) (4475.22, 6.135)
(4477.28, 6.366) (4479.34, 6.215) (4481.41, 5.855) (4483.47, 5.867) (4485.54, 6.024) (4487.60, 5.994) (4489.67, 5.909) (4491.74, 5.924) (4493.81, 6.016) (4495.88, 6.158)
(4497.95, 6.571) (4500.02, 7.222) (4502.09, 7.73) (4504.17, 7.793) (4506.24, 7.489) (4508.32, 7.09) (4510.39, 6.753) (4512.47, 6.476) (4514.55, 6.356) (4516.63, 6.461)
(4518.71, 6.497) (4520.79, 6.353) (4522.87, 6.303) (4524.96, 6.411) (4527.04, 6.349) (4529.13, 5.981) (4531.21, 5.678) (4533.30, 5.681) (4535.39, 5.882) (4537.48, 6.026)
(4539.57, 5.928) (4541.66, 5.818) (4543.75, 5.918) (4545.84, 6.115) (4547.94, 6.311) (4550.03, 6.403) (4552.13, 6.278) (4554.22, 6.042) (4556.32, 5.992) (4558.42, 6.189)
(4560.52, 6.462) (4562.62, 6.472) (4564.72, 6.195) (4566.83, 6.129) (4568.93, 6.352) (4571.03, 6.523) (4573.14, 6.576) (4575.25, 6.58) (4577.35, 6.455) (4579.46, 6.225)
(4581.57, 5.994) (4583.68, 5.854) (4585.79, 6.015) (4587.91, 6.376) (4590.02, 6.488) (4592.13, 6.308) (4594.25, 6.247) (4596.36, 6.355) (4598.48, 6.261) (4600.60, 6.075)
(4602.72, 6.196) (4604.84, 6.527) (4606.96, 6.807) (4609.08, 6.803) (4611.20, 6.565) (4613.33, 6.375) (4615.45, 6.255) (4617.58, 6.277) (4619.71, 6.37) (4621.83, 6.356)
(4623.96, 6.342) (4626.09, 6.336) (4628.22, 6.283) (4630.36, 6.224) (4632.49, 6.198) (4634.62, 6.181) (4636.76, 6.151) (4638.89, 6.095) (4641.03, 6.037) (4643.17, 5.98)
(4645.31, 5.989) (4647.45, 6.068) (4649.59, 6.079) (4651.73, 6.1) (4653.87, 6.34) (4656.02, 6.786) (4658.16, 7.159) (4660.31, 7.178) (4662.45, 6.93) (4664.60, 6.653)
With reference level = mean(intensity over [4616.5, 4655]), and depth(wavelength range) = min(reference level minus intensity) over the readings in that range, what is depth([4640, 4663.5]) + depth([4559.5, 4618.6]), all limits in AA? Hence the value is -1.6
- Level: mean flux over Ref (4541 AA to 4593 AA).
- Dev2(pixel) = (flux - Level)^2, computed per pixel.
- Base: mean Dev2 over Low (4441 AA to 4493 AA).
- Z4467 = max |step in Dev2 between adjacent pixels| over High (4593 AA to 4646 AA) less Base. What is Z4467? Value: 0.18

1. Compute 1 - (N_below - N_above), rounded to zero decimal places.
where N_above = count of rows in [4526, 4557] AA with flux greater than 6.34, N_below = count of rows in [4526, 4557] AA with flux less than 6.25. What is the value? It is -8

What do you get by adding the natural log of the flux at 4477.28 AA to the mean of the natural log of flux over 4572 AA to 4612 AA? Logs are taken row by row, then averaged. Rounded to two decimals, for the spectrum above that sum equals 3.70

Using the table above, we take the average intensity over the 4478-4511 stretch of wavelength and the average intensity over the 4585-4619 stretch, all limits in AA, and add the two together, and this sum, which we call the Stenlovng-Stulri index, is 12.9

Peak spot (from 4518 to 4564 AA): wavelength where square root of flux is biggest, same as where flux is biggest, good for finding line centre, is 4518.71 AA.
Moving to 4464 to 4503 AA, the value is 4502.09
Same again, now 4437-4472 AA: 4452.61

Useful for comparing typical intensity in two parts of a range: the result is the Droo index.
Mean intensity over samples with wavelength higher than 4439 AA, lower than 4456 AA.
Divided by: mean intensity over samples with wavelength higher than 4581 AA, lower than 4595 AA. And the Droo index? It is 1.012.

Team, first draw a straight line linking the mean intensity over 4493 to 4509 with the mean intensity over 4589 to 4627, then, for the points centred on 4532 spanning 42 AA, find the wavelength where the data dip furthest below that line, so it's 4531.21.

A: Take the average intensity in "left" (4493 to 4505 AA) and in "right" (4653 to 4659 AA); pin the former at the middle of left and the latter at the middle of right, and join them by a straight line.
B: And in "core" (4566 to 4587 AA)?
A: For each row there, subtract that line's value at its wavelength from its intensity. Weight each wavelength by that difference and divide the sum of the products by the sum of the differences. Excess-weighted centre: 4577.8 AA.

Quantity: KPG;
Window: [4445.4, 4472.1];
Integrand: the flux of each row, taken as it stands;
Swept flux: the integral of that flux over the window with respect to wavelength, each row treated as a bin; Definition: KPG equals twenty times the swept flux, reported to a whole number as 3346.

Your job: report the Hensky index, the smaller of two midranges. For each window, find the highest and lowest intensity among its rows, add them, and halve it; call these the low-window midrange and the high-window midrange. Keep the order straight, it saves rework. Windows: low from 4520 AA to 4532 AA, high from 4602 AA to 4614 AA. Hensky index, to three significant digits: 6.04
